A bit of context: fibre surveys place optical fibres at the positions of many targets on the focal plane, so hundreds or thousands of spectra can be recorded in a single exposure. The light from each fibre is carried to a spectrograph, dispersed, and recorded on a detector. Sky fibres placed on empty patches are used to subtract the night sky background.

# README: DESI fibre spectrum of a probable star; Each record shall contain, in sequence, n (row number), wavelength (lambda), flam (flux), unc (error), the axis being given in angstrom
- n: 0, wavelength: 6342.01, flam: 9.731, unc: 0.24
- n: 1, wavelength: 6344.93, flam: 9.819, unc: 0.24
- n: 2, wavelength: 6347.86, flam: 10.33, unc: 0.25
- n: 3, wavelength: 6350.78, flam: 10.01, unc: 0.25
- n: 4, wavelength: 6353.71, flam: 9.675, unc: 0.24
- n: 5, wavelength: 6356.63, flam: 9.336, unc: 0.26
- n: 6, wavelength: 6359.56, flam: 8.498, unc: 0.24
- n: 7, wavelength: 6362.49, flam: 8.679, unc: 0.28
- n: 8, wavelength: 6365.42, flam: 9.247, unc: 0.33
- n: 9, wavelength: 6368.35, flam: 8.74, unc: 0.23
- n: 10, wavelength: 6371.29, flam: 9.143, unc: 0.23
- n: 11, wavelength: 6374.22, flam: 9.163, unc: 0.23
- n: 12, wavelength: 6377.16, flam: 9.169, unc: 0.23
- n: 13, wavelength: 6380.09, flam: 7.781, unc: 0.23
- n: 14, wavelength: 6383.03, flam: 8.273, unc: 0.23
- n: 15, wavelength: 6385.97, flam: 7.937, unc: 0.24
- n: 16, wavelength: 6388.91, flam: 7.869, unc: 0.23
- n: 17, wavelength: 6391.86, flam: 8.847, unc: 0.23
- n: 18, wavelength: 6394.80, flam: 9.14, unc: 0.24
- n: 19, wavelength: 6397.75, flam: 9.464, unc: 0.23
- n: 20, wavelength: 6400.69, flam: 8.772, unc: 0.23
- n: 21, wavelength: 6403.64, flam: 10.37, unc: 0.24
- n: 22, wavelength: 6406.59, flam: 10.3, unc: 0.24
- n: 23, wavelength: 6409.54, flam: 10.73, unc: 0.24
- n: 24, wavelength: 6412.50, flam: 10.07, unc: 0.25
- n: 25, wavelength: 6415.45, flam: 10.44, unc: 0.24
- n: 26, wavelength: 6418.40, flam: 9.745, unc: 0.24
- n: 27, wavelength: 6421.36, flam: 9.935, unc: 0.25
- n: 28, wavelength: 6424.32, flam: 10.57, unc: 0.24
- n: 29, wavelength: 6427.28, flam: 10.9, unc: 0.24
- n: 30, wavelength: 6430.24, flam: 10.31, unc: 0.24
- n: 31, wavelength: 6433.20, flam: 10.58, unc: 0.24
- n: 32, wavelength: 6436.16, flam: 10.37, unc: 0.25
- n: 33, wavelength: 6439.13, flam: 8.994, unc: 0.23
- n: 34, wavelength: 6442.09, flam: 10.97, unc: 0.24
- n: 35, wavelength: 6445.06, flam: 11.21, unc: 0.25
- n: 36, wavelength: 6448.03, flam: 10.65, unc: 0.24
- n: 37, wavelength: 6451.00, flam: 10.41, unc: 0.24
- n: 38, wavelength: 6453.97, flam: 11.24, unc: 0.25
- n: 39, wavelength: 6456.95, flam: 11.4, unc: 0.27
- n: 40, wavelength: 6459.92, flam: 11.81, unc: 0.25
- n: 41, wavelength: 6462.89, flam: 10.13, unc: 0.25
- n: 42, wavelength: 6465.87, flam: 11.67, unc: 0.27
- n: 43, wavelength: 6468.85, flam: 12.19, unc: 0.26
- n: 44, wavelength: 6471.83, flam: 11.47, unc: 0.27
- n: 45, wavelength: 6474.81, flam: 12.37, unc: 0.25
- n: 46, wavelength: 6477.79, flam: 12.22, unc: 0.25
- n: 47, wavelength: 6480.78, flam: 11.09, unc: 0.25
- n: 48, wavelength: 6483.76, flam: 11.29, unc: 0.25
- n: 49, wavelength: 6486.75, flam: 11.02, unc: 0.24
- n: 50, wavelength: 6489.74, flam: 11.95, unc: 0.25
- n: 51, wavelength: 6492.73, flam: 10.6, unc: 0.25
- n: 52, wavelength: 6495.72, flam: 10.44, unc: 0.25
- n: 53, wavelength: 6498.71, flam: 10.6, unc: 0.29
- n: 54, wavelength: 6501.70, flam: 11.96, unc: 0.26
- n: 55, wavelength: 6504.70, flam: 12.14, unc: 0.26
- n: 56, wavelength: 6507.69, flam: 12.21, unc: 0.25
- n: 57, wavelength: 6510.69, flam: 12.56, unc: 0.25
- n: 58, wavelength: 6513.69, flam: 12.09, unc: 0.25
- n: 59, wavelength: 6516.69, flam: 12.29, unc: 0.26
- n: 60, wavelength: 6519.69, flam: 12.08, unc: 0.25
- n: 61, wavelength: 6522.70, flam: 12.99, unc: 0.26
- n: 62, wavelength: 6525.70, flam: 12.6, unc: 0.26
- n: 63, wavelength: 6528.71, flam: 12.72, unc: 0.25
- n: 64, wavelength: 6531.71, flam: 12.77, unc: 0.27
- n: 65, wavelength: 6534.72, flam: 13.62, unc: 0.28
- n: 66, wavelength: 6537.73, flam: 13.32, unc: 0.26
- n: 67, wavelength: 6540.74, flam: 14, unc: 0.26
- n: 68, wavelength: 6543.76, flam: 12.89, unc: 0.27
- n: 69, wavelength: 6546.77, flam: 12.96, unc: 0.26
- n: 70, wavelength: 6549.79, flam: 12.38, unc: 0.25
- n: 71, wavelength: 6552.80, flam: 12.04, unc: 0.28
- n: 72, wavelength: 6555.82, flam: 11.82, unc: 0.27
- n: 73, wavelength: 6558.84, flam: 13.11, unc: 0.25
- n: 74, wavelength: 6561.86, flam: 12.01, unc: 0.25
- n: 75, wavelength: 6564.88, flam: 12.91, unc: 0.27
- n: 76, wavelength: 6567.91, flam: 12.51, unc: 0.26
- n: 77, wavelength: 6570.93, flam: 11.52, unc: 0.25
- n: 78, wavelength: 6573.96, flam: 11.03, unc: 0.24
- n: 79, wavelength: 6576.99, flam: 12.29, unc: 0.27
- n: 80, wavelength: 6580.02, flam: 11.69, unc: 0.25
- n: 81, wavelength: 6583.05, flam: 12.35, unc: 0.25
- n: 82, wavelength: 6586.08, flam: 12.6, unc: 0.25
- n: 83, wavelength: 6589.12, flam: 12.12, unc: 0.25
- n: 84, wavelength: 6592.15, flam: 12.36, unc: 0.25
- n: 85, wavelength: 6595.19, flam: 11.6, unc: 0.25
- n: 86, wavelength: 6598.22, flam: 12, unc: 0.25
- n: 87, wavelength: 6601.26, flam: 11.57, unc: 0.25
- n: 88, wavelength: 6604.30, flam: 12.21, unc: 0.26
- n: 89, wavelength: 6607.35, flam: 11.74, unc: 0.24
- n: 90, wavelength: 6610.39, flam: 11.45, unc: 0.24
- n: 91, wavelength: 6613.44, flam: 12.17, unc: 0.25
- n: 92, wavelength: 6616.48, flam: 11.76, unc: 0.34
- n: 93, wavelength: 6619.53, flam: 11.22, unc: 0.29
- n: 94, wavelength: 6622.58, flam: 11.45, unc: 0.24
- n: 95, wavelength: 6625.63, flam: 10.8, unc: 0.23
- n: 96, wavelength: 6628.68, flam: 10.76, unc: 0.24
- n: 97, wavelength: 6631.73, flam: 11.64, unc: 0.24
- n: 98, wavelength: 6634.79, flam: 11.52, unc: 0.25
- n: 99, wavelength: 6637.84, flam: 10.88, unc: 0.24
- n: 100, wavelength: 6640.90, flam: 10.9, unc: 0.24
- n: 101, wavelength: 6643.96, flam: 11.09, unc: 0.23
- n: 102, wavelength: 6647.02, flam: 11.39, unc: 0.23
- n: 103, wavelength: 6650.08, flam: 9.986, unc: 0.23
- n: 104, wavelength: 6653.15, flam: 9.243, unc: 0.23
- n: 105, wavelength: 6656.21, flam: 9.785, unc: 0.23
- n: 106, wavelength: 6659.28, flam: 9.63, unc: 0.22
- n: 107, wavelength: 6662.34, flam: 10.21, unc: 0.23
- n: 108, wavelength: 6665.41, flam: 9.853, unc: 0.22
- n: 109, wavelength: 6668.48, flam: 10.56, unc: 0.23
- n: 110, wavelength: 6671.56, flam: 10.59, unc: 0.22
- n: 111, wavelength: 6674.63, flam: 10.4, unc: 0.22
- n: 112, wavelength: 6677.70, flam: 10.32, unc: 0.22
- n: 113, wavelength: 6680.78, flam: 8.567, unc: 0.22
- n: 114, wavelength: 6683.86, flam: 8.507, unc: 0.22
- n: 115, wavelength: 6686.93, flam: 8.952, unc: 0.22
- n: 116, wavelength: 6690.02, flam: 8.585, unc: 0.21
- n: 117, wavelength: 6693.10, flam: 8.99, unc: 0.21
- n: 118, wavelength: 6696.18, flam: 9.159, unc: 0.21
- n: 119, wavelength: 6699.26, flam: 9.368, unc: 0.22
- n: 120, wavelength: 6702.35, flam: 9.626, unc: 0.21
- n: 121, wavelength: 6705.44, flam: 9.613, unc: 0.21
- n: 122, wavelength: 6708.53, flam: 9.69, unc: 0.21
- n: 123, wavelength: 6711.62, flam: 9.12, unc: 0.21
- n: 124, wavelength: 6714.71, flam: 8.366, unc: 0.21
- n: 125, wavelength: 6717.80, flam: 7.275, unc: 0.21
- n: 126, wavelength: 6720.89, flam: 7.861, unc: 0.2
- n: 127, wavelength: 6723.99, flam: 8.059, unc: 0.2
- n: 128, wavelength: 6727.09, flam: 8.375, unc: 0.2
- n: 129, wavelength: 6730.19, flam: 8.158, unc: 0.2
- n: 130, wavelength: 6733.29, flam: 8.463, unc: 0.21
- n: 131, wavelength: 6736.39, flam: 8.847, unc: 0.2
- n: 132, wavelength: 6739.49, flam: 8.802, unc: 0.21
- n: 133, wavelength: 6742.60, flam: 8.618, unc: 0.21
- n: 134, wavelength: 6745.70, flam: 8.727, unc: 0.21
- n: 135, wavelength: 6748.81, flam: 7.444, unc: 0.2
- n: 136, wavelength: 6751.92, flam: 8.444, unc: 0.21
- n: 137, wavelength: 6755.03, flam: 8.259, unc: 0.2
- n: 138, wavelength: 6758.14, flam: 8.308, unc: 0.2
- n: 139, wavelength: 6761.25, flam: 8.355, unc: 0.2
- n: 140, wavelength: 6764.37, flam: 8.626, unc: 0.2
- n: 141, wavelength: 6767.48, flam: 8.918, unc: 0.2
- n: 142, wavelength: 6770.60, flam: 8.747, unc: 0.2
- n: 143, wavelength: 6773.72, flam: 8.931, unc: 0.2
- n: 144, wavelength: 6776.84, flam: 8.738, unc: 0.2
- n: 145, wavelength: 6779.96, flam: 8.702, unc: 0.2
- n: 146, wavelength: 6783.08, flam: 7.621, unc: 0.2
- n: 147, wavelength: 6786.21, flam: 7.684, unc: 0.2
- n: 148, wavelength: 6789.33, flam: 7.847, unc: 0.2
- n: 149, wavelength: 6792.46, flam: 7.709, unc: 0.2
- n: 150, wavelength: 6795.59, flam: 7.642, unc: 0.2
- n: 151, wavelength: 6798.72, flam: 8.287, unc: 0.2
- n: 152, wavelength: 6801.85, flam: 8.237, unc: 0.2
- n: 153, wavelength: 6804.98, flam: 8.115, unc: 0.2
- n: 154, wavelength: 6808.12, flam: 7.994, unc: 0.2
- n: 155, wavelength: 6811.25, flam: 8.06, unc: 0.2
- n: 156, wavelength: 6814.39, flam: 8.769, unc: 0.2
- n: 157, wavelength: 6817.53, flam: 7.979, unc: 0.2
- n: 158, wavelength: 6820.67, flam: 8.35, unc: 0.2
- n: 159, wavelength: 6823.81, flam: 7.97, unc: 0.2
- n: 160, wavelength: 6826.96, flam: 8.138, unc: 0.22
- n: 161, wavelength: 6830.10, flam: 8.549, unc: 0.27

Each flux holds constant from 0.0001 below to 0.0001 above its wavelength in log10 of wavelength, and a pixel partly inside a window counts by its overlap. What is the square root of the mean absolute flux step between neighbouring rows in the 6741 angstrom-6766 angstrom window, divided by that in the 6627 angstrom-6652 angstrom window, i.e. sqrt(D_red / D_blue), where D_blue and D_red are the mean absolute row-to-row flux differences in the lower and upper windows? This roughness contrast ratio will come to 0.91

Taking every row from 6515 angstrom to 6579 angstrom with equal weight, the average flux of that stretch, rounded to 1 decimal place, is 12.6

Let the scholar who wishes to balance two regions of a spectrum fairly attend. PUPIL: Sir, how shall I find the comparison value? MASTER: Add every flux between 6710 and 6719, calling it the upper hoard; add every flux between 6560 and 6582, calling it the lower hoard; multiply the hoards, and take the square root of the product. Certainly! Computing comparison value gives 46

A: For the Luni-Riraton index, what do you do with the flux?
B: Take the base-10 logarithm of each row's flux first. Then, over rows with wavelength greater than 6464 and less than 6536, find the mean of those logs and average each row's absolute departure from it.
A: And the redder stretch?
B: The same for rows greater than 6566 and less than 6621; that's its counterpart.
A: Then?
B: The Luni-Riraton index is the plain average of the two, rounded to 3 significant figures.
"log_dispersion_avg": 0.0187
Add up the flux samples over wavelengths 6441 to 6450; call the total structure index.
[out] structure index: 32.8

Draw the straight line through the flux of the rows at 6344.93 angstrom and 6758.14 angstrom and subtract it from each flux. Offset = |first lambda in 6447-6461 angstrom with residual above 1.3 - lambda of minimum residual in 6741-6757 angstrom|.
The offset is 294.8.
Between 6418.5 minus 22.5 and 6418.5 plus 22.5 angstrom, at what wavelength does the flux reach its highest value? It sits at 6427.28 angstrom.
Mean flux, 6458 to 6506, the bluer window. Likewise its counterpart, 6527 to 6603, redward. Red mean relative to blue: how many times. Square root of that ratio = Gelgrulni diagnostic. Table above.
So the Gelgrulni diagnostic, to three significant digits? 1.04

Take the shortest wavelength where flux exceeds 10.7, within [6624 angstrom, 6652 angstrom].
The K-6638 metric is 6625.63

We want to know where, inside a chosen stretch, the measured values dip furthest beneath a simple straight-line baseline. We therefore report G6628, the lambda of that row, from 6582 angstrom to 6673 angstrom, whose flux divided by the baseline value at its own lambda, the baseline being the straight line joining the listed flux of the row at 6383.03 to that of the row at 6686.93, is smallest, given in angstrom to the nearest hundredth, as 6653.15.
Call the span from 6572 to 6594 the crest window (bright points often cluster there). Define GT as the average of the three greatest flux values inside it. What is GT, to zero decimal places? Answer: 12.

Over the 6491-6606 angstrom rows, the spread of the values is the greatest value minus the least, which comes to 3.6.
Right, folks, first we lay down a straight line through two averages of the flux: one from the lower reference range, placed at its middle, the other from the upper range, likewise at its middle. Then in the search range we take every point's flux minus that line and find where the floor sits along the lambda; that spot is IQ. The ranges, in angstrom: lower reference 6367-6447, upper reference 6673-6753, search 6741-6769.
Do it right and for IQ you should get 6748.81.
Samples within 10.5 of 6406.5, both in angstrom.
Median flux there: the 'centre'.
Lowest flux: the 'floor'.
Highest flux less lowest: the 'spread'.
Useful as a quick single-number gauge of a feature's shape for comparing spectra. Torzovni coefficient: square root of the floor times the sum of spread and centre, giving 10.4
